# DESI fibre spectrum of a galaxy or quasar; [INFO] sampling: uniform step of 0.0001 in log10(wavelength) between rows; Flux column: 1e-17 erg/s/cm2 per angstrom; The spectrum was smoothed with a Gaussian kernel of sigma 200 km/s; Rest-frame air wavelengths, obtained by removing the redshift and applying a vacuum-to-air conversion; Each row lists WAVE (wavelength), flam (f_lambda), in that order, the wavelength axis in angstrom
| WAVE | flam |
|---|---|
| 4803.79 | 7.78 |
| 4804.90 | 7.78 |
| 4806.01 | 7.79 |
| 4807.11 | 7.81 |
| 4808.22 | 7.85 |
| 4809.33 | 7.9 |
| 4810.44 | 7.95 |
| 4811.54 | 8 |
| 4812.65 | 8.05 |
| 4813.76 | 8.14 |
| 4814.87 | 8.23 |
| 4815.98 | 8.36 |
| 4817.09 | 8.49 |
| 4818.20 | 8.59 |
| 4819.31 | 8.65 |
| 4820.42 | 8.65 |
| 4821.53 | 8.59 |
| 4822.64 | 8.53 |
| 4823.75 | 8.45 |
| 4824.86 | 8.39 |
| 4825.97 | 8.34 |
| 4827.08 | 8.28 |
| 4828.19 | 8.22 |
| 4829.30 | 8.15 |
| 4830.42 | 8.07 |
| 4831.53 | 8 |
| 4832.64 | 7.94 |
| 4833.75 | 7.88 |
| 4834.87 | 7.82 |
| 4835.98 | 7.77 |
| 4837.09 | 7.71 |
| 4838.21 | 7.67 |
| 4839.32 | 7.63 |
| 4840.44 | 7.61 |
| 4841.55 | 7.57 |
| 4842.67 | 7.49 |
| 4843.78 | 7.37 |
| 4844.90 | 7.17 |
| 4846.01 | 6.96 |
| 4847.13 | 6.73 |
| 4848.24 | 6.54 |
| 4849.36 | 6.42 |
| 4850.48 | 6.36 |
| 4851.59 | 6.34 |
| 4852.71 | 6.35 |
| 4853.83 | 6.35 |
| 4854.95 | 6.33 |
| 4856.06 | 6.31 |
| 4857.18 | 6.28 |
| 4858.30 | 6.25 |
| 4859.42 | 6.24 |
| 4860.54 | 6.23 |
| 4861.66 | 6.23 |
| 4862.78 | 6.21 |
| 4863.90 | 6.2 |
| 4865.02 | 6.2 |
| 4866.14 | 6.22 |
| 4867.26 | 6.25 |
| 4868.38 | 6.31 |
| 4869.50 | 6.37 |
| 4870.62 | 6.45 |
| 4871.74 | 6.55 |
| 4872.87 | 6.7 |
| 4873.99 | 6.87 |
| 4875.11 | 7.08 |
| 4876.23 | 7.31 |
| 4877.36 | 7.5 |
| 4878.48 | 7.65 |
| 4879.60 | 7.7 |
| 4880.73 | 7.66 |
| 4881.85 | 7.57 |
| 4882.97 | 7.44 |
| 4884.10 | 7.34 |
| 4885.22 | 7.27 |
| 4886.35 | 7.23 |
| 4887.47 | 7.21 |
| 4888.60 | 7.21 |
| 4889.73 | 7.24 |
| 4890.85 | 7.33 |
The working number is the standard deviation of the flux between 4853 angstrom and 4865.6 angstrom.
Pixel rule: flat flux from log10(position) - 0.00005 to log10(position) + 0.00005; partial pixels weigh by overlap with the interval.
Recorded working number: 0.05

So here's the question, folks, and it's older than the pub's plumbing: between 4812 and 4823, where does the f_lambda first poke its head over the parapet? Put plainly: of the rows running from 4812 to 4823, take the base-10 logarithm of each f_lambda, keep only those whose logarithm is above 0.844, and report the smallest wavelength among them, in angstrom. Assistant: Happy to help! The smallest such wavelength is 4812.65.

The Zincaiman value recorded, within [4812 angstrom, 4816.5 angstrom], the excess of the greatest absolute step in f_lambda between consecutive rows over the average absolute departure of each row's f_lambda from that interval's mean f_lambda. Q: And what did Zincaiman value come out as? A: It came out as 0.03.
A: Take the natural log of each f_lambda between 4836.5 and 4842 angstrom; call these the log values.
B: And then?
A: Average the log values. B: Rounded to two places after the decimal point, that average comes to 2.03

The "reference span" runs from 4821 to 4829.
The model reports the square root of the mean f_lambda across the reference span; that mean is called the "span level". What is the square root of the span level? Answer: 2.90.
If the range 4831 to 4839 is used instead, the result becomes 2.80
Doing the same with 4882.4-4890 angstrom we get 2.70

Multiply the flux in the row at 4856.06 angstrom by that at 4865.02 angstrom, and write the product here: 39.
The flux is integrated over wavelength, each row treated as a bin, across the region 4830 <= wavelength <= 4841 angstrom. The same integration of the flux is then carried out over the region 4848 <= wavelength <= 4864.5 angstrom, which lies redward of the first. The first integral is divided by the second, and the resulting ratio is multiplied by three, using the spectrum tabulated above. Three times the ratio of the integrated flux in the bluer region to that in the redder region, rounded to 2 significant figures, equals 2.5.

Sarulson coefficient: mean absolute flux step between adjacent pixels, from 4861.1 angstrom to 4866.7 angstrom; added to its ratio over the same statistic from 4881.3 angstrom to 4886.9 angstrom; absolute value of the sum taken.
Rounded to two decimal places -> 0.16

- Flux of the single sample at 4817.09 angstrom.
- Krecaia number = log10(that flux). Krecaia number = 0.929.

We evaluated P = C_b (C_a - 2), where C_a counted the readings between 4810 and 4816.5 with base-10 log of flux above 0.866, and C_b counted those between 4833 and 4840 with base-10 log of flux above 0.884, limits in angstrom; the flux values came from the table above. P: 20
